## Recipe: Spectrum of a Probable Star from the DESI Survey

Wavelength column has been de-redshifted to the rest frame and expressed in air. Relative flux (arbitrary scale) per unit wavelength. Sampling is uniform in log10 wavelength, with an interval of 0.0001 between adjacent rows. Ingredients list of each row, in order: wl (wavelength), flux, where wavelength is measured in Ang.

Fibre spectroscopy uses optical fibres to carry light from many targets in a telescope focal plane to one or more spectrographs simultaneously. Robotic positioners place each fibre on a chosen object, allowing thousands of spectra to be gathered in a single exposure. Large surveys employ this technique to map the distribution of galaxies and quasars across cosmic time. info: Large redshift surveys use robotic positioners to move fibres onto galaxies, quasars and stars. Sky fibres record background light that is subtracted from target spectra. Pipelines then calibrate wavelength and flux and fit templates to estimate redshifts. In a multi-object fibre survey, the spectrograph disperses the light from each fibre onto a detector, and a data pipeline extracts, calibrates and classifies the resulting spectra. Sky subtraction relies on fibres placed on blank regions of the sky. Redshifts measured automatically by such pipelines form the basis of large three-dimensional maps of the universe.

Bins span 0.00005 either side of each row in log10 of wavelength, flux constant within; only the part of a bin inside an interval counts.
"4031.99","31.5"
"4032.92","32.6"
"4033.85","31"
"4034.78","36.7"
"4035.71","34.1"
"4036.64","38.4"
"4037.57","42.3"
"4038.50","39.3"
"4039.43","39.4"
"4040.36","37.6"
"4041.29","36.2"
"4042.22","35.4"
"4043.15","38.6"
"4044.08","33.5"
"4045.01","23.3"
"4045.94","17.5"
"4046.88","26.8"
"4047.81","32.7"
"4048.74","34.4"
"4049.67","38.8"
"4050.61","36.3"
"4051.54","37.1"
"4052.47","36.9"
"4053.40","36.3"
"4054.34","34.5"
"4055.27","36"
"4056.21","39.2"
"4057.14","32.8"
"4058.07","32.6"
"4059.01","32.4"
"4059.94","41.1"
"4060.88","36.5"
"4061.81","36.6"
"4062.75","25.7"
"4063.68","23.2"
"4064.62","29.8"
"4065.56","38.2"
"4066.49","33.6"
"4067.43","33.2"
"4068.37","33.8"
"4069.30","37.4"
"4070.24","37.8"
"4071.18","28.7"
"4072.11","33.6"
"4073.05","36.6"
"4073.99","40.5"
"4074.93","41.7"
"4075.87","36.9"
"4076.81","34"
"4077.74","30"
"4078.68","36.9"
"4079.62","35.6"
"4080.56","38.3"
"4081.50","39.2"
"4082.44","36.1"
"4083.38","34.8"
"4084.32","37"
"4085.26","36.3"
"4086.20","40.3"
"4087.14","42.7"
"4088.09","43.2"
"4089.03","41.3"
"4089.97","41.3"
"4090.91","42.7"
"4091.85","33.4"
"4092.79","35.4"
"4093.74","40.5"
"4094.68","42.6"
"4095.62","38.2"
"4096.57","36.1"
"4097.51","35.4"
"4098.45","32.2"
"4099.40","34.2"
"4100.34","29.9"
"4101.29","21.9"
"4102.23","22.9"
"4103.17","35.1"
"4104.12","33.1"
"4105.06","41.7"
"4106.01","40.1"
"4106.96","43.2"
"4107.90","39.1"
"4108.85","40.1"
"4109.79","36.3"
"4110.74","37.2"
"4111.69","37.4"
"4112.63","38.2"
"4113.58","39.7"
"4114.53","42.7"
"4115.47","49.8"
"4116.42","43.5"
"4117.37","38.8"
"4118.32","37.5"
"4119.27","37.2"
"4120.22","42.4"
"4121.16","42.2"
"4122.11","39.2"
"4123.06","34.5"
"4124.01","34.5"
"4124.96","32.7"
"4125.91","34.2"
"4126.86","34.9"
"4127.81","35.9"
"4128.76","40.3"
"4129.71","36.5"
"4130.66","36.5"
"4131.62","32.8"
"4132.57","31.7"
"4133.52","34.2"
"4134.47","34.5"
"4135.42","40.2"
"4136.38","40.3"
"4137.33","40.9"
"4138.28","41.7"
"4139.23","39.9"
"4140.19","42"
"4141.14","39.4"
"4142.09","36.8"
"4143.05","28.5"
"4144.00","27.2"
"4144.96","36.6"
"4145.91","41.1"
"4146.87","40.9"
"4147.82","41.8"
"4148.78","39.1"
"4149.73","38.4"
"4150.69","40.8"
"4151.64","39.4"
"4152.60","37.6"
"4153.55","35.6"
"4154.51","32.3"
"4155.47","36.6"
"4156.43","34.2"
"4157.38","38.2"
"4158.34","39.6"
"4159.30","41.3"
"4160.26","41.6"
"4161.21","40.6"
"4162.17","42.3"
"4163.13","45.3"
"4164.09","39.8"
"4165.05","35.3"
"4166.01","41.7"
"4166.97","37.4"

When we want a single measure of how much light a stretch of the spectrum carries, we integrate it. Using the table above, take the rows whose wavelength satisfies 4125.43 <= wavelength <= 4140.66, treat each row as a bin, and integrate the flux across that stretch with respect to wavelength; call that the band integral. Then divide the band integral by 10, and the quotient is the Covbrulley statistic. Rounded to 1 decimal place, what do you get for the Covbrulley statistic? 56.8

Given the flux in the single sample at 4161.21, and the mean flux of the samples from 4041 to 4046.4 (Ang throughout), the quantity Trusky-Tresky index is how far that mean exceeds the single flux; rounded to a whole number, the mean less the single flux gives -10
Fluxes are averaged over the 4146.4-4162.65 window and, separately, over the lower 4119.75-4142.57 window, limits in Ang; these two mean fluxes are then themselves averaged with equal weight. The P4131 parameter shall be 38.1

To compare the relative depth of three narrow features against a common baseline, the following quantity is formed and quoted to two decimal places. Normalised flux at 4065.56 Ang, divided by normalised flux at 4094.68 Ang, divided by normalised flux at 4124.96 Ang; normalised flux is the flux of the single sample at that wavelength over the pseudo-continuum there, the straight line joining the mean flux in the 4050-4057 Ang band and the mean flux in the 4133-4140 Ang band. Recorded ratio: 1.08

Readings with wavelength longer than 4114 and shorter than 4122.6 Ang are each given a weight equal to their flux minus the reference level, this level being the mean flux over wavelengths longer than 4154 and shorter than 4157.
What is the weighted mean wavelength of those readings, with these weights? 4117.7 Ang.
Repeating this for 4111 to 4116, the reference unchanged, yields 4114.4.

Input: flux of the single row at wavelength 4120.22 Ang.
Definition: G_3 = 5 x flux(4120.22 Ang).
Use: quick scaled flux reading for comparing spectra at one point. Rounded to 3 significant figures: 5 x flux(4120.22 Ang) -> 212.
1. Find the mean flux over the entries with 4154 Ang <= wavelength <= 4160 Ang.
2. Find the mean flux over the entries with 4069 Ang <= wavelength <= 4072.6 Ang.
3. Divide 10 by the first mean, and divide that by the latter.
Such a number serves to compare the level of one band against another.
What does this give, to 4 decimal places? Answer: 0.0079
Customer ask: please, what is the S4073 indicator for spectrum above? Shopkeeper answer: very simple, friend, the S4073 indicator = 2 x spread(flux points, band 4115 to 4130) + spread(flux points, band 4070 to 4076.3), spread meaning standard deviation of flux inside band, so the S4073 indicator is 13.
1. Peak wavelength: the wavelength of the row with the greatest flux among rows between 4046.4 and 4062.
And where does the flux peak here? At 4059.94 Ang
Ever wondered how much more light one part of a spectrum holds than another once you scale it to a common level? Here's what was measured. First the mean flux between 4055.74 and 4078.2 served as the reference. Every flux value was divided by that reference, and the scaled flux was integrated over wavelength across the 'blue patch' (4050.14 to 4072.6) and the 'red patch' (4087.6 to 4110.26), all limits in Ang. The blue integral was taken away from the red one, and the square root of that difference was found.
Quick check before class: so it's 1.3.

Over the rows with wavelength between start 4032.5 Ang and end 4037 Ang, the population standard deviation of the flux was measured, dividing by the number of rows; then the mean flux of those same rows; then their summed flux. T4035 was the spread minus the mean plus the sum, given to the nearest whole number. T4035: 141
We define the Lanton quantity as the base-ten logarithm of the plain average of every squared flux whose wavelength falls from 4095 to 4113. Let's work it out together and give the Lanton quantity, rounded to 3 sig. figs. 3.11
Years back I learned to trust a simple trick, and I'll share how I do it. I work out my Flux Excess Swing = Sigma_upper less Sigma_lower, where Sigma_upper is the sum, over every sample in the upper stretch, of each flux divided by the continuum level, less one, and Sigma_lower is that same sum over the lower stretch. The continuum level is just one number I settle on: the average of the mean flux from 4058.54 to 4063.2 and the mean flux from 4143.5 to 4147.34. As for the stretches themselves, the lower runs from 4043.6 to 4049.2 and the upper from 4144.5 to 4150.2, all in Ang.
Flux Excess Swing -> 2.0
